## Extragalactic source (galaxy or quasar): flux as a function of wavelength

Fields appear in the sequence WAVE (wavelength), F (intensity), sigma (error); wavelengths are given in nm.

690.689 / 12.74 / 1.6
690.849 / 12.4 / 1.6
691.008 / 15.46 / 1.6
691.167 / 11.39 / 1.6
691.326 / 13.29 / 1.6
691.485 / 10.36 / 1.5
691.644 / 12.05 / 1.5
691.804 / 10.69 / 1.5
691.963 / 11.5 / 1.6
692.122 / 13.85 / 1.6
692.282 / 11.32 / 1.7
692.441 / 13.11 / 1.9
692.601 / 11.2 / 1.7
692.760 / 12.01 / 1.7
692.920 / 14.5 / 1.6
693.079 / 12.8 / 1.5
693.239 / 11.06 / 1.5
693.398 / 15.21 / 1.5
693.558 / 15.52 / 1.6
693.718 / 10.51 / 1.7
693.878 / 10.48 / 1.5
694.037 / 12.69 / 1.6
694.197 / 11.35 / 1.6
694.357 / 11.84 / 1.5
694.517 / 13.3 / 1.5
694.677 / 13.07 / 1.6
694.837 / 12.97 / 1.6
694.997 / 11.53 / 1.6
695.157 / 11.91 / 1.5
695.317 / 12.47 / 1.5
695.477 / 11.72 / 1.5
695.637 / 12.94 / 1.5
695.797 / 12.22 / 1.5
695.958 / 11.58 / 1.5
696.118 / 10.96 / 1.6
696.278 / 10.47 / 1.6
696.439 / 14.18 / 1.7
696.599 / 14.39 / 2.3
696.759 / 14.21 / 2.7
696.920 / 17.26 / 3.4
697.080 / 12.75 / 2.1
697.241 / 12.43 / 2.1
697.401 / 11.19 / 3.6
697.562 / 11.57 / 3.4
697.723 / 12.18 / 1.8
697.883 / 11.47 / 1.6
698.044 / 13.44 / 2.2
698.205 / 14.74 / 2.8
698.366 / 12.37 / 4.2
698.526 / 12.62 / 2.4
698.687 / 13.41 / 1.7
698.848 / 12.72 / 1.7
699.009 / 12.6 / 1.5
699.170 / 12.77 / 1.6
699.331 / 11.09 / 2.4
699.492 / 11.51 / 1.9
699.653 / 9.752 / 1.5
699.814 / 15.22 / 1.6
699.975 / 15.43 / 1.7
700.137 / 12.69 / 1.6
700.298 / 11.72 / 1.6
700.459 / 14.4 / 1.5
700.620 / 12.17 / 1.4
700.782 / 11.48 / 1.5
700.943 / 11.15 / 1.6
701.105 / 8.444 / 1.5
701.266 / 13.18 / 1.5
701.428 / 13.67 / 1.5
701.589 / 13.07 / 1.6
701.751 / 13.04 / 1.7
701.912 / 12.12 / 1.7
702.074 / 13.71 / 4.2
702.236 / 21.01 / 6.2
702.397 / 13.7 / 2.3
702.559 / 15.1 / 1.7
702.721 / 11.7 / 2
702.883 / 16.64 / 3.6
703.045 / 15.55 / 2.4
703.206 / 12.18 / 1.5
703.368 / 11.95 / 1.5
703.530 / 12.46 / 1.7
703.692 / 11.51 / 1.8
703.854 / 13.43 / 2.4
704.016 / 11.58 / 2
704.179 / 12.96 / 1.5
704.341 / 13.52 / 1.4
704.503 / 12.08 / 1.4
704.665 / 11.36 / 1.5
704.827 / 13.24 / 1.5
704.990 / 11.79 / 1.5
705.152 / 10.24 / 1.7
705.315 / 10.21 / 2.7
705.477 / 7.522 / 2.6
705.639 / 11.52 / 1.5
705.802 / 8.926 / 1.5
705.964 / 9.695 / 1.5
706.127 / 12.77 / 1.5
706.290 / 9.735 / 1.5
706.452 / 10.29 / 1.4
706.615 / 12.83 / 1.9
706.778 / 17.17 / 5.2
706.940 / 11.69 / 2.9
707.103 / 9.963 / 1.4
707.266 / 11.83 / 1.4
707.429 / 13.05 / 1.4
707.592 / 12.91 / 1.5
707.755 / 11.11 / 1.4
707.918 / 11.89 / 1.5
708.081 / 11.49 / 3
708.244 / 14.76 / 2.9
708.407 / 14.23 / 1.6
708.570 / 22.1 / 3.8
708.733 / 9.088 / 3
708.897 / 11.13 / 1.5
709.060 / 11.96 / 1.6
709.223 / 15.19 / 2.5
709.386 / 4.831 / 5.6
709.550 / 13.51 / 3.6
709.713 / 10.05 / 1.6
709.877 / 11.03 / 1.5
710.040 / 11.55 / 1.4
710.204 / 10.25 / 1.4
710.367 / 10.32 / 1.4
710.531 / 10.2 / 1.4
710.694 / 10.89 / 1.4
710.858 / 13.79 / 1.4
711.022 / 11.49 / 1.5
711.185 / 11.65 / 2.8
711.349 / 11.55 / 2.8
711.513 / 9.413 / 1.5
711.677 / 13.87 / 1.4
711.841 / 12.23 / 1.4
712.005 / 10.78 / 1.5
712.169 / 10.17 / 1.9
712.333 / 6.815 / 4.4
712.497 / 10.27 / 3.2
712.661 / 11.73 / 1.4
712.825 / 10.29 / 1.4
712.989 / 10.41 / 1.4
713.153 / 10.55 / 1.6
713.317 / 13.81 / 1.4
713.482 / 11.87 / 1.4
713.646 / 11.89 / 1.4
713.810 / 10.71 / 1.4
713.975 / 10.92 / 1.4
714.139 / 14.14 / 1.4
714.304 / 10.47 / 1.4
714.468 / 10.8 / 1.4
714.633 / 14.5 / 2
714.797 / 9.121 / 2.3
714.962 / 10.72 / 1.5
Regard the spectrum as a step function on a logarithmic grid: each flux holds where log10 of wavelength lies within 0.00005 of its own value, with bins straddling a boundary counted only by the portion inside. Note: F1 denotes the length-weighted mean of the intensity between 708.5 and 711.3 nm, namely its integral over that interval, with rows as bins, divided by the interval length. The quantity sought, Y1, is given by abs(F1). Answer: 11.7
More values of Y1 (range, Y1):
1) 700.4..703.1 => 13.5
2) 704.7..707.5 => 11.3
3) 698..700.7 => 12.9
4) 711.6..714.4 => 11.2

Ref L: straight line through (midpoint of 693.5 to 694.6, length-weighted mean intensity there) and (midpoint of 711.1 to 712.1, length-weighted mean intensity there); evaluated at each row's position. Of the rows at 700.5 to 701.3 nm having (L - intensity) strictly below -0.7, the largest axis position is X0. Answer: 701.266 nm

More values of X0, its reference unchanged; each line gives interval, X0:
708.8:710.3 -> 709.550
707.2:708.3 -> 708.244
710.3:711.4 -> 710.858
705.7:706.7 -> 706.615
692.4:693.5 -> 693.398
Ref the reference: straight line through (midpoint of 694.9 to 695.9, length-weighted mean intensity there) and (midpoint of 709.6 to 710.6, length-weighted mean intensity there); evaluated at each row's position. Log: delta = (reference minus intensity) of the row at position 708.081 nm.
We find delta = -1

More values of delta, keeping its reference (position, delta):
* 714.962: -1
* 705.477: 4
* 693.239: 1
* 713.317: -3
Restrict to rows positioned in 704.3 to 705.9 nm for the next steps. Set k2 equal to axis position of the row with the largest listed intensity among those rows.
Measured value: 704.341 nm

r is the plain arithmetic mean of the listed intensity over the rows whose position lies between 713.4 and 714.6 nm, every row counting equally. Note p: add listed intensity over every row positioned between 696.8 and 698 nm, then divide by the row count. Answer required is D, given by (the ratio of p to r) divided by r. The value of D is 0.095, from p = 12.7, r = 11.5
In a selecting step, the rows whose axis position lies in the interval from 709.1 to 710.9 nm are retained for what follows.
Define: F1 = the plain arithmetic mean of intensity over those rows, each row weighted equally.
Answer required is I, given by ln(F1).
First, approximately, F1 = 11.1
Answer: 2.403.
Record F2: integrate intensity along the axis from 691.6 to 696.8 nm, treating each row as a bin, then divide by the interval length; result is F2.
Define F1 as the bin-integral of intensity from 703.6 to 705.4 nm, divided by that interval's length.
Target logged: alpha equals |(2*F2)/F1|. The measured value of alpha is 2.1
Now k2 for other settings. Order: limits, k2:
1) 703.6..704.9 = 704.341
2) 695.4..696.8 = 696.599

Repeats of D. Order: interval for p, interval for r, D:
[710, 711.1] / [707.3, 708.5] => 0.069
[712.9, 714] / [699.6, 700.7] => 0.067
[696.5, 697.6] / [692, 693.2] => 0.083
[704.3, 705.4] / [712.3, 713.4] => 0.106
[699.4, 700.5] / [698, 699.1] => 0.075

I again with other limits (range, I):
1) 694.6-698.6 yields 2.539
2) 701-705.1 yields 2.577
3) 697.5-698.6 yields 2.536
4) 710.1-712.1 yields 2.431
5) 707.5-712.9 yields 2.450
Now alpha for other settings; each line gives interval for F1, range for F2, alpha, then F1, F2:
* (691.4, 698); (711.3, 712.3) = 1.8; 12.4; 11.1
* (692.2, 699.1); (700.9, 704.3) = 2.1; 12.6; 13.3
